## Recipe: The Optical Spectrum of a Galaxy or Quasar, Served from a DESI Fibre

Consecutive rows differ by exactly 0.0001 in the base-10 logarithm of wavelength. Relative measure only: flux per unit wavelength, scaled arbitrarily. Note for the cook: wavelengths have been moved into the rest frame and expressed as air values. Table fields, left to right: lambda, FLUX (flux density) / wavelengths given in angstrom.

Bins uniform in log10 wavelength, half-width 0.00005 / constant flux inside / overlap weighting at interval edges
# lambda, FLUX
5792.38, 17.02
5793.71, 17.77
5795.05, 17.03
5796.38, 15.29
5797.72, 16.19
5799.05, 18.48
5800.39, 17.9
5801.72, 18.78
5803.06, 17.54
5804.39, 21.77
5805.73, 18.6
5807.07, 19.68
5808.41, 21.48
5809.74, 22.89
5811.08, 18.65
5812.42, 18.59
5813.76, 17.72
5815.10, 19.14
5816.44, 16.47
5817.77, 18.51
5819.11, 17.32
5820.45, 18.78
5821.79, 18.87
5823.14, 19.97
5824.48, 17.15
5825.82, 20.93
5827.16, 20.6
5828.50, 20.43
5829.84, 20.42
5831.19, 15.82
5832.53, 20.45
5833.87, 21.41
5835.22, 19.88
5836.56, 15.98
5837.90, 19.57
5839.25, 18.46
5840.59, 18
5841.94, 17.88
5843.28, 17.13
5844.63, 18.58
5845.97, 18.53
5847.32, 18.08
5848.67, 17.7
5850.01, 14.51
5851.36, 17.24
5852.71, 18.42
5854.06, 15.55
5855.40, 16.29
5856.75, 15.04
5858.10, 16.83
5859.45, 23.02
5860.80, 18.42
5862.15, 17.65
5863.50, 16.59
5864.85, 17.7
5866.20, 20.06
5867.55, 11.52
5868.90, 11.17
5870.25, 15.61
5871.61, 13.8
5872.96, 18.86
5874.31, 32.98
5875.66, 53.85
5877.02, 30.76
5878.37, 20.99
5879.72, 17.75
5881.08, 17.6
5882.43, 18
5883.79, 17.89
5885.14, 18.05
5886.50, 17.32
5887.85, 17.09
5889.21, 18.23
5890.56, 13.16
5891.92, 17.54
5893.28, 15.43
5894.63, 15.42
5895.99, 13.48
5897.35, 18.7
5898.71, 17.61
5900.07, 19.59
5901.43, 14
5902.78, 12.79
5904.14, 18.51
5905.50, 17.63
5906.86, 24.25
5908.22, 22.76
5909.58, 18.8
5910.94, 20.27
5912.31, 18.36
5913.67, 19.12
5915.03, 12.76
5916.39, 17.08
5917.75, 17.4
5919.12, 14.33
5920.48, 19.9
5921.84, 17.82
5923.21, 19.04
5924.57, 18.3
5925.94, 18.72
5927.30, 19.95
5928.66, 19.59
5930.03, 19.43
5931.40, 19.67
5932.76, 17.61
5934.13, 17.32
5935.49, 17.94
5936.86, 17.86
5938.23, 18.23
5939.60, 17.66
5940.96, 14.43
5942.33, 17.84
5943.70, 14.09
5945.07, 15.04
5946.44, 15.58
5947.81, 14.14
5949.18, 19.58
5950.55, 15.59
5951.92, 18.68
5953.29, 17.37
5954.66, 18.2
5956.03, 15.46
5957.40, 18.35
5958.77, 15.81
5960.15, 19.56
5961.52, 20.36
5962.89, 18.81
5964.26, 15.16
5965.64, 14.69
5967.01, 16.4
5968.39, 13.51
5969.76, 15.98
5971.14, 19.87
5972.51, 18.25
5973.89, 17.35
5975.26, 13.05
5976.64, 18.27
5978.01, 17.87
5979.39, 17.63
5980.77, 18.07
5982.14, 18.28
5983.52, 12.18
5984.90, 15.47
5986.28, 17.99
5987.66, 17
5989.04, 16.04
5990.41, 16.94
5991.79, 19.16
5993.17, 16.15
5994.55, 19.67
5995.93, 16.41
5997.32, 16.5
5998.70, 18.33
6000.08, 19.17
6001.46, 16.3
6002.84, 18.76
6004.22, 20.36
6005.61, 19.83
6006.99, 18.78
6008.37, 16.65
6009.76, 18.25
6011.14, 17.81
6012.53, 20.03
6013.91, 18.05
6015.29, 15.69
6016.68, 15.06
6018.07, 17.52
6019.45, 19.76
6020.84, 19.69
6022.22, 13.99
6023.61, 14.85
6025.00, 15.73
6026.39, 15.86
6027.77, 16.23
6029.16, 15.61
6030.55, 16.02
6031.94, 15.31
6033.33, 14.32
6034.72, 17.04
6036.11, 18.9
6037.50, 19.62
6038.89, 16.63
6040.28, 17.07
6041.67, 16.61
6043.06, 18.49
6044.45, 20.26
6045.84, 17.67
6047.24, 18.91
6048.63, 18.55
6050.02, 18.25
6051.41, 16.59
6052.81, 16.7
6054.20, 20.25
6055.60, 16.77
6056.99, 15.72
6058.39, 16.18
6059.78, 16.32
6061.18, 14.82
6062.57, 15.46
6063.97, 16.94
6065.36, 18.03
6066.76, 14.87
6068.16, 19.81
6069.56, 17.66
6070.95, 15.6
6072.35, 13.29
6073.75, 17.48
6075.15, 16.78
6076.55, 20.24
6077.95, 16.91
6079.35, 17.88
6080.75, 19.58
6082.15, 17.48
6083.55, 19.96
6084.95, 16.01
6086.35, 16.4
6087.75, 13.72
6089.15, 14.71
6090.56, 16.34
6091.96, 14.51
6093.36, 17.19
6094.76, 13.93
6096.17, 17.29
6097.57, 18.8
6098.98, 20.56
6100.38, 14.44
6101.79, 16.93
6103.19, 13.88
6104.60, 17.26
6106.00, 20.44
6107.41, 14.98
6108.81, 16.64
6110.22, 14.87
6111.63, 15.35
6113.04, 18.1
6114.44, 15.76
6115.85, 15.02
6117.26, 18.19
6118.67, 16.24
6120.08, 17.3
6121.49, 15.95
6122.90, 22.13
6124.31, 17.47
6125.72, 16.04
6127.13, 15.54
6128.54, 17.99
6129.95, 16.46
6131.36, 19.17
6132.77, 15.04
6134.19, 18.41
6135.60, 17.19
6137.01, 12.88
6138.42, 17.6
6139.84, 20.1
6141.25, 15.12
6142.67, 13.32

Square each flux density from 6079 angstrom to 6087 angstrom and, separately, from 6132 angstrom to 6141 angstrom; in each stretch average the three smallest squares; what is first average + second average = 506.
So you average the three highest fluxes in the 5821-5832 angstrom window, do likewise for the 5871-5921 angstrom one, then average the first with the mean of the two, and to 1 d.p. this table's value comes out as 25.3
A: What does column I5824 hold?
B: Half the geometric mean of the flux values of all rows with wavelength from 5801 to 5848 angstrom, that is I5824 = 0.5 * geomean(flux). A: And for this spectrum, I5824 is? 9.45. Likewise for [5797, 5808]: 9.28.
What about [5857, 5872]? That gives 8.11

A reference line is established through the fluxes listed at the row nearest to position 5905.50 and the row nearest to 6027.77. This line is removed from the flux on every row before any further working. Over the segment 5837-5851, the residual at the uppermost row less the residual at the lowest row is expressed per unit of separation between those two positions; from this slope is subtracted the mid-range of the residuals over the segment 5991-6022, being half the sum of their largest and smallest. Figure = -1.7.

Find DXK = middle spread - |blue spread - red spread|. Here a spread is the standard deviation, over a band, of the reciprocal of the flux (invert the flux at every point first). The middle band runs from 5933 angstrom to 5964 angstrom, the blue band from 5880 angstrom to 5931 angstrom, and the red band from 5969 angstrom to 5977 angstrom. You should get 0.0062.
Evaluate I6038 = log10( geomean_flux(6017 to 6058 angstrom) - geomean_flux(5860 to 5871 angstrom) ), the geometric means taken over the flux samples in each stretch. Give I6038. 0.13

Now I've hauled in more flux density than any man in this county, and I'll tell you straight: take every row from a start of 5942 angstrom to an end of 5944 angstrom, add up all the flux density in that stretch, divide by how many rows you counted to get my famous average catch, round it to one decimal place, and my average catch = 16.0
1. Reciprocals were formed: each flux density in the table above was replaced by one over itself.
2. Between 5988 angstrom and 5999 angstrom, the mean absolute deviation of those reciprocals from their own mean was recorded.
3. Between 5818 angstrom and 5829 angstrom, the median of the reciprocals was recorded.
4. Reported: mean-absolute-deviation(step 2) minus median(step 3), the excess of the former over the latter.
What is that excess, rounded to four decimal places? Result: -0.0476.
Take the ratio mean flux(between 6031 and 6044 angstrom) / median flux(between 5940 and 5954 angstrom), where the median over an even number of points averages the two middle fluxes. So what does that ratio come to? 1.10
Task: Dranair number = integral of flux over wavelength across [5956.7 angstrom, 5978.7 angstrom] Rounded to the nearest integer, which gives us 376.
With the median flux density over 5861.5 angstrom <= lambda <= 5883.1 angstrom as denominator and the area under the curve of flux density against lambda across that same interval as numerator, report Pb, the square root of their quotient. 5.05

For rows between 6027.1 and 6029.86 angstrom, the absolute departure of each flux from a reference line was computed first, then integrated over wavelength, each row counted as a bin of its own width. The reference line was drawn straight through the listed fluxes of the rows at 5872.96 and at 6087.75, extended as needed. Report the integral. 2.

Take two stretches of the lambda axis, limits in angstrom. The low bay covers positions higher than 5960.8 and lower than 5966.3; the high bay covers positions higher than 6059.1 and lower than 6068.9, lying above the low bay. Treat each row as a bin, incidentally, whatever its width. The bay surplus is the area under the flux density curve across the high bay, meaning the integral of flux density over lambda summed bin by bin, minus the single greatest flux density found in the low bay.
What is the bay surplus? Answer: 142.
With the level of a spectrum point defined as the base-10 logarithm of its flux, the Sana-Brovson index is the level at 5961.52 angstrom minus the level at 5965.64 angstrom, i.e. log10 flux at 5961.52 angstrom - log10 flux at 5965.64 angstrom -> 0.14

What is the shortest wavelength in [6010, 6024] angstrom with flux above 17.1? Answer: 6011.14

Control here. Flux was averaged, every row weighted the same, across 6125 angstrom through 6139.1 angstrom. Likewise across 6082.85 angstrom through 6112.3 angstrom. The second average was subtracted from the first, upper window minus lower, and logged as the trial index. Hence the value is 0.2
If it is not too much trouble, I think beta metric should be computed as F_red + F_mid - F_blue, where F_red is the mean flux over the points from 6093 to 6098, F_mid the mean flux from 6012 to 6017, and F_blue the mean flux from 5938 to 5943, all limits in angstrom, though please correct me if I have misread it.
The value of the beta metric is 17.0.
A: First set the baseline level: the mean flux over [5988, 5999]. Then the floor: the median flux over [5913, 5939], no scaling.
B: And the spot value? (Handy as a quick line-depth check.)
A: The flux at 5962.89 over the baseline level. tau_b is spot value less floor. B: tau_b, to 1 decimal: -17.1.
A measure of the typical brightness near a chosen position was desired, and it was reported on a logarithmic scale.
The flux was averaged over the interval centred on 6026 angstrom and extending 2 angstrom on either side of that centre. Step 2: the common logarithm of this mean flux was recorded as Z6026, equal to 1.20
